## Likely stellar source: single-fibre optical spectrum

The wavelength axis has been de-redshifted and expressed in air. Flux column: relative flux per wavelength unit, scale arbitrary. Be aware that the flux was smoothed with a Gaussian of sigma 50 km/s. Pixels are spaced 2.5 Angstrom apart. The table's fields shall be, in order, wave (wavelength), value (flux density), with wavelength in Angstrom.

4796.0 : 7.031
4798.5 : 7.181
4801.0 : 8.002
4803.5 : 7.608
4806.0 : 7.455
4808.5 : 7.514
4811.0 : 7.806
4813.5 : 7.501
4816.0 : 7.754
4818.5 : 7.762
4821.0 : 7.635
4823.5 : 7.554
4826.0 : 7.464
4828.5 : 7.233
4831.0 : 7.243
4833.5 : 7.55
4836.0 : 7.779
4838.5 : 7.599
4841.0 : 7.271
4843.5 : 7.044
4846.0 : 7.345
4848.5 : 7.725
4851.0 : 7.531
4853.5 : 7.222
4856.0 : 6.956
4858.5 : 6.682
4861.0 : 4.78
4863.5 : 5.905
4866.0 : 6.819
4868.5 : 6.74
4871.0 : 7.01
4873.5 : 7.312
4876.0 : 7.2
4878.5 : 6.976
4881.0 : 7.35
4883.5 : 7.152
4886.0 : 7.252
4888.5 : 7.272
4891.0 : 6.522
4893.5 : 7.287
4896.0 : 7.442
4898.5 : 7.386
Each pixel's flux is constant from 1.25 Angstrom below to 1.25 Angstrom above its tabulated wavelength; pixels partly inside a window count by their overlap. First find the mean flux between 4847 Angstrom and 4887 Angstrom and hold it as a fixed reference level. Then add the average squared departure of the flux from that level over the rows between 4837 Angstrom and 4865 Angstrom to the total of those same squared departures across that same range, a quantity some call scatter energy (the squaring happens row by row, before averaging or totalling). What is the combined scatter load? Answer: 8.2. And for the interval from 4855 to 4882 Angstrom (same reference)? 6.7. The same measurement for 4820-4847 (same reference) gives 3.7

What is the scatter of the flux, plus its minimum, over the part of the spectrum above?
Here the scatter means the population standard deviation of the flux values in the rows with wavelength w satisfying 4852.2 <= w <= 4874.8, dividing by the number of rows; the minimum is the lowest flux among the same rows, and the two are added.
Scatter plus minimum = 5.5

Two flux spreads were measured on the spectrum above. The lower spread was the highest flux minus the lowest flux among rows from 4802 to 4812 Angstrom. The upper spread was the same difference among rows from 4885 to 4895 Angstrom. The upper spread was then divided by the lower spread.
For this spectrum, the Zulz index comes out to 2.2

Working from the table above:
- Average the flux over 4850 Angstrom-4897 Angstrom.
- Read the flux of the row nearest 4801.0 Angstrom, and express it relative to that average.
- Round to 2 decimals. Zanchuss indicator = 1.16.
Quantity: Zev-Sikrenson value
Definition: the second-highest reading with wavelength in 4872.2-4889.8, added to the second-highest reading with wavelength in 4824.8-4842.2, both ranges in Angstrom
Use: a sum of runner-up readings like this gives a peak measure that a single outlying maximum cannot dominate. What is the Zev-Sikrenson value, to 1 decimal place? 14.9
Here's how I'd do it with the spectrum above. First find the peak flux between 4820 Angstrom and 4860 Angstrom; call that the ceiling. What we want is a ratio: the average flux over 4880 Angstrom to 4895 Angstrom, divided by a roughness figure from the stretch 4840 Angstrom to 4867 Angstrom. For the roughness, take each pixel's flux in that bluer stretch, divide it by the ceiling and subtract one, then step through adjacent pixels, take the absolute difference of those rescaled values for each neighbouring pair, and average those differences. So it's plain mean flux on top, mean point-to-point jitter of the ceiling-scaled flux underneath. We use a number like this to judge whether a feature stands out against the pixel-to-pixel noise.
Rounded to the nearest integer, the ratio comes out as 94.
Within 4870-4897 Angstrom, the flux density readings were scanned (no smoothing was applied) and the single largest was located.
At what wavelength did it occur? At 4896.0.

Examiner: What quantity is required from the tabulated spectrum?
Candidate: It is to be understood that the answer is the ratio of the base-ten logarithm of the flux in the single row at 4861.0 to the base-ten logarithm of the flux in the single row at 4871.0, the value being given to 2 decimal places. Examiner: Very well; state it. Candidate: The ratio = 0.80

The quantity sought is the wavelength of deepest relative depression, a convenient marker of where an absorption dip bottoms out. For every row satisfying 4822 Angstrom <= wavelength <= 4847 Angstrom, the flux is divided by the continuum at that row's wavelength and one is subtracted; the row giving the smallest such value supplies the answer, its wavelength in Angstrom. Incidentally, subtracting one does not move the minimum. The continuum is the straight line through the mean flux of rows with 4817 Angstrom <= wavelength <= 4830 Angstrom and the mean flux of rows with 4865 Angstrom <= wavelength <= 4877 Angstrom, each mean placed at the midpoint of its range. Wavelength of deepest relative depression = 4843.5 Angstrom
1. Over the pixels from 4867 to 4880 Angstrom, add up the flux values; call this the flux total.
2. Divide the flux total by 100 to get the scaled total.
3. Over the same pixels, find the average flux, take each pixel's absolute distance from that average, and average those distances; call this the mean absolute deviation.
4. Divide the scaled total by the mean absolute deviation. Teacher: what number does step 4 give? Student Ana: 2.1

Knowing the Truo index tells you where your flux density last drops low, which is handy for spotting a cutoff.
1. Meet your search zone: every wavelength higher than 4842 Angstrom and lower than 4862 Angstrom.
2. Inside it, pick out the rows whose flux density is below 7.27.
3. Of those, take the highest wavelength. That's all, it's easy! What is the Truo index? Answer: 4861.0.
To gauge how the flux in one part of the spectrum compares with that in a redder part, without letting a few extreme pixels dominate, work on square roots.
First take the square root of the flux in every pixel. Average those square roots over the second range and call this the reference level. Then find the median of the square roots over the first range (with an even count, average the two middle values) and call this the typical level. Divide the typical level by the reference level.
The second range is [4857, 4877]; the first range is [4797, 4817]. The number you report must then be 1.08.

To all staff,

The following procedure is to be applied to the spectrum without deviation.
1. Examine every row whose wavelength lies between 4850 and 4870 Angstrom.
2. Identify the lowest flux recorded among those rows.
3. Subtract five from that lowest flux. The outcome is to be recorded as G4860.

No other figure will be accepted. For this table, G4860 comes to -0.22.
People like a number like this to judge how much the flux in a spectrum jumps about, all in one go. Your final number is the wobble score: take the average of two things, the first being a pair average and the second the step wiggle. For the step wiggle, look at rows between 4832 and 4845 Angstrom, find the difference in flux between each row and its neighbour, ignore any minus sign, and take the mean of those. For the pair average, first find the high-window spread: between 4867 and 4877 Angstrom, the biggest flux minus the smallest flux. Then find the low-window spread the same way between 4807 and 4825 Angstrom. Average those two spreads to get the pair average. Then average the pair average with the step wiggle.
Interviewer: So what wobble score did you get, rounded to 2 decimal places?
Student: 0.34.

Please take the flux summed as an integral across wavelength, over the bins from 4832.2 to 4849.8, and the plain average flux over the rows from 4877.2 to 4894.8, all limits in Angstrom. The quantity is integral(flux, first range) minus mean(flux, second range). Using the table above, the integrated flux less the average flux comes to 124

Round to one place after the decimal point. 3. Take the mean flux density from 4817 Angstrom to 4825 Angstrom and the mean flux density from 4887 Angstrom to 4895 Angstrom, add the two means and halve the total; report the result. 7.3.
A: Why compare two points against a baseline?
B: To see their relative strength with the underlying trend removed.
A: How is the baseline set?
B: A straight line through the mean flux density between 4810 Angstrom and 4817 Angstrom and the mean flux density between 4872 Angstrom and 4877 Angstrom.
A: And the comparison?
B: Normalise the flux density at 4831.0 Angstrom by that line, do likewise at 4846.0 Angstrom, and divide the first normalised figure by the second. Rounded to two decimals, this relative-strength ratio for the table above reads 0.97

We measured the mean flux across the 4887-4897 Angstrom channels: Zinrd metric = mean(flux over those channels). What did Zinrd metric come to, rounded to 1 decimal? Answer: 7.1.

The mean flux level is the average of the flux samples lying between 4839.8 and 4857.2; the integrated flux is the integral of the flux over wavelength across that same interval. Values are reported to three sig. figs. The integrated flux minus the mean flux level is 120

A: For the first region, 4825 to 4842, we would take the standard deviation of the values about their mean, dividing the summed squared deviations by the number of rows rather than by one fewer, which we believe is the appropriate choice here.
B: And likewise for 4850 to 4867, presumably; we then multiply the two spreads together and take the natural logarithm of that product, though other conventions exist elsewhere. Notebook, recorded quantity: -1.8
